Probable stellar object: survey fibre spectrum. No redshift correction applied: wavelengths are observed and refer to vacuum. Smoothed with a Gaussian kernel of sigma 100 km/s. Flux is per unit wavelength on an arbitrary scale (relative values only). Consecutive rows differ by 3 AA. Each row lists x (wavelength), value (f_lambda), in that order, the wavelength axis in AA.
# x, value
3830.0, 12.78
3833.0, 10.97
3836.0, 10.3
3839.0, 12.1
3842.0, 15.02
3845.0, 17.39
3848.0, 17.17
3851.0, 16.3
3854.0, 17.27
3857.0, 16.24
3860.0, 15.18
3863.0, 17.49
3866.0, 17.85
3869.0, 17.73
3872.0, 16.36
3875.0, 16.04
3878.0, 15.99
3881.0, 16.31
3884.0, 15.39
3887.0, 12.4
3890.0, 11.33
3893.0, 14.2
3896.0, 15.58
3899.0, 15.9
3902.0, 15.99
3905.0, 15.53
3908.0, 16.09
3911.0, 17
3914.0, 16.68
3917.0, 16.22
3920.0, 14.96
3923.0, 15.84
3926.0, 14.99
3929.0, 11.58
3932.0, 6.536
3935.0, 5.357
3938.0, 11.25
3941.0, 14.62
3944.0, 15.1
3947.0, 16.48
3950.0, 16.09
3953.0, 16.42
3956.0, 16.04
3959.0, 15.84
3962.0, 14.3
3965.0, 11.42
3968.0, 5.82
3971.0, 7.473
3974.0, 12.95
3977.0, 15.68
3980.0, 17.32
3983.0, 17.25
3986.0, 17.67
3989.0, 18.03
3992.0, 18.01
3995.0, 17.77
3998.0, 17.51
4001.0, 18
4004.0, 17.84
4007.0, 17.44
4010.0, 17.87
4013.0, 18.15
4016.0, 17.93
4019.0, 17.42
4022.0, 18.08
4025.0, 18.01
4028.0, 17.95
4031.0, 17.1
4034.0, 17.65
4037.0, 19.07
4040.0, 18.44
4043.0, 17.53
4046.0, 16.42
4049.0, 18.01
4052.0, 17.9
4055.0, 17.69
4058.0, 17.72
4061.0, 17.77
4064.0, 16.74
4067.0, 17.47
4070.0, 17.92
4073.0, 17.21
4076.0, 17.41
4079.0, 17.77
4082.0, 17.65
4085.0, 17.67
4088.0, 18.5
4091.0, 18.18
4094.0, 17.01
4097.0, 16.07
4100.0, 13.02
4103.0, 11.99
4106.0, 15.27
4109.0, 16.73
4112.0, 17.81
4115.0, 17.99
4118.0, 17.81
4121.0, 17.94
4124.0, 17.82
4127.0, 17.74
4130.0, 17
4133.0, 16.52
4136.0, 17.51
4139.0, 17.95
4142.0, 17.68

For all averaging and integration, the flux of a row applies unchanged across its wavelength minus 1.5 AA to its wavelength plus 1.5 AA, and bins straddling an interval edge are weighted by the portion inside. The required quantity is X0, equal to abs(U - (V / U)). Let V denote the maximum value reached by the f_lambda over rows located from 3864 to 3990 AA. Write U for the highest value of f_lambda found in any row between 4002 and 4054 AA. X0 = 18.1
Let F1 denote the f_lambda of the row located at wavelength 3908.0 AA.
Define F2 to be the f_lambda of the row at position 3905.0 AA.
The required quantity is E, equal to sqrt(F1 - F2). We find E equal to 0.7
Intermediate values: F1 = 16.09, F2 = 15.53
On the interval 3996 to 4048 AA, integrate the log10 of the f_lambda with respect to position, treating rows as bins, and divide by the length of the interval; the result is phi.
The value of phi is 1.25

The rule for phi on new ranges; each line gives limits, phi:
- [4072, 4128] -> 1.23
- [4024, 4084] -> 1.25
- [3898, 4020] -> 1.16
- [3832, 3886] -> 1.19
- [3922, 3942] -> 1.02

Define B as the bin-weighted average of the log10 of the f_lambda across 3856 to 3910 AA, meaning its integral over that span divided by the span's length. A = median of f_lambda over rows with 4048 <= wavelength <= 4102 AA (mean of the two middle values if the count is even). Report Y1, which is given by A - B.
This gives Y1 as 16.5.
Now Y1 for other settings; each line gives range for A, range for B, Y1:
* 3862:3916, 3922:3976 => 14.9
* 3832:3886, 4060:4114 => 15.0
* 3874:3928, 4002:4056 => 14.6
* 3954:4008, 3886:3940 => 16.2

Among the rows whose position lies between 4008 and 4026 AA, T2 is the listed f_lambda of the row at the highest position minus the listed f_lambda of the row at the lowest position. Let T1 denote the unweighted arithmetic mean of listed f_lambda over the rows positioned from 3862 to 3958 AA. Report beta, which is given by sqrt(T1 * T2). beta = 1.4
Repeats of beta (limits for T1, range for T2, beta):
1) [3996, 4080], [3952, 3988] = 4.7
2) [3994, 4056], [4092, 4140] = 4.1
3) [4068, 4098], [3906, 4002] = 5.8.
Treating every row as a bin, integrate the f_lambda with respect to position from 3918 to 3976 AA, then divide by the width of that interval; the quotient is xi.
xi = 12.8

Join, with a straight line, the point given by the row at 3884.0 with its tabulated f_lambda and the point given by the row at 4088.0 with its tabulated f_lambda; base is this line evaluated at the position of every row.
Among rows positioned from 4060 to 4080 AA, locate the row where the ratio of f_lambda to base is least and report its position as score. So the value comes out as 4064.0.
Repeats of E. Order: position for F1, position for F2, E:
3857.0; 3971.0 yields 3.0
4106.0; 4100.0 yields 1.5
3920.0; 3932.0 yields 2.9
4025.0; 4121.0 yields 0.3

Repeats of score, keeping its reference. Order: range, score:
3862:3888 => 3887.0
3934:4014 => 3935.0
